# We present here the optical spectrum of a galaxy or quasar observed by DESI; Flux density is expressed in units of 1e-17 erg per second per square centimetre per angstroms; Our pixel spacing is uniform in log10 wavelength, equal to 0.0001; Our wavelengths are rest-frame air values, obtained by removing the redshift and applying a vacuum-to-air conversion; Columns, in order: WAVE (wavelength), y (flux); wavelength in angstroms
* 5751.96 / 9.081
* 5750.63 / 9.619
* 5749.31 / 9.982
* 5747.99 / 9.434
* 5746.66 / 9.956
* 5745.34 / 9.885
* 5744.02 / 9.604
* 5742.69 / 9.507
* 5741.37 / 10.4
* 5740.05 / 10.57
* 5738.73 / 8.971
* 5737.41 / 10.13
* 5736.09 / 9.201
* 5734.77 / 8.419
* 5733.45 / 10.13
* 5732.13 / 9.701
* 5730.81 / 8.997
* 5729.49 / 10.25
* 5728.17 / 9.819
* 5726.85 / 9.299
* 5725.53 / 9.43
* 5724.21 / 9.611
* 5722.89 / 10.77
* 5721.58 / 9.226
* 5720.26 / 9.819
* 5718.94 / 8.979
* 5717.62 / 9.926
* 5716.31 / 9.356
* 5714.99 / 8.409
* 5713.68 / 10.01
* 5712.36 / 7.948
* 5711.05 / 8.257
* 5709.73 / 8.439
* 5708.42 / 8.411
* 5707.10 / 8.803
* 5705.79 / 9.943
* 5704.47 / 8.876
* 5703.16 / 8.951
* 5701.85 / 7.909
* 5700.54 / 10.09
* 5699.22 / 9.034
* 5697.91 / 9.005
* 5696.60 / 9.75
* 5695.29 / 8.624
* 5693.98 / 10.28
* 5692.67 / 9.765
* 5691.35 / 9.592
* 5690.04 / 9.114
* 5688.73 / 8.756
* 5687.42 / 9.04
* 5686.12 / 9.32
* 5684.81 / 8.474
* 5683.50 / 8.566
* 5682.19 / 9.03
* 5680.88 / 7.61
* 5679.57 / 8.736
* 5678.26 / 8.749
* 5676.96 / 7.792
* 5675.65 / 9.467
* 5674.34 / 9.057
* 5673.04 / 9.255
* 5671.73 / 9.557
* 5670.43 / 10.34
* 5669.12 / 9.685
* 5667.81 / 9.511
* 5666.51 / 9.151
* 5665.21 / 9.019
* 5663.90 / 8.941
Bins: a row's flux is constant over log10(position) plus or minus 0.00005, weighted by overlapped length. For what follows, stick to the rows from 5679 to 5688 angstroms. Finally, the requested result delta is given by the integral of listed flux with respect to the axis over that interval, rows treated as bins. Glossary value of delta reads 78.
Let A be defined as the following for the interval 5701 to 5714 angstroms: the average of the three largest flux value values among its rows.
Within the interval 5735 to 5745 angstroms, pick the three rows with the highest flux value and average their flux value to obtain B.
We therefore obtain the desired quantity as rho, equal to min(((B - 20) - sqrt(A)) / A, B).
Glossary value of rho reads -1.32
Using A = 9.6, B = 10.4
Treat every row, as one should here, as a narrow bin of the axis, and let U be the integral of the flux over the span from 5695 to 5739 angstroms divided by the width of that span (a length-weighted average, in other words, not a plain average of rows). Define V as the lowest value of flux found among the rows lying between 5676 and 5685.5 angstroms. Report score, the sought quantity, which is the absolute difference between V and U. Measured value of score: 1.65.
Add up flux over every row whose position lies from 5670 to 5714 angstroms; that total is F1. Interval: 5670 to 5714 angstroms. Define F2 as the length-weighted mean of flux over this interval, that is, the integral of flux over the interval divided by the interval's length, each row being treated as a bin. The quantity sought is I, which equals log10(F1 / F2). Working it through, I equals 1.53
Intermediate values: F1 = 307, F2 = 9.0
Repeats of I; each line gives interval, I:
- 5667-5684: 1.11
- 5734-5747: 1.00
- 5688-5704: 1.08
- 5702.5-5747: 1.53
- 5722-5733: 0.90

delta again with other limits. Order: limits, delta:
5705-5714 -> 79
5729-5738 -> 86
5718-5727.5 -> 91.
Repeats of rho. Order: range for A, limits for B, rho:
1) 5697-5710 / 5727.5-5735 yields -1.35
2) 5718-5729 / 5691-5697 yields -1.31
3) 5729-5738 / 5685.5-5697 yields -1.30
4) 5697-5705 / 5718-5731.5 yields -1.36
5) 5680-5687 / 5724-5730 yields -1.46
